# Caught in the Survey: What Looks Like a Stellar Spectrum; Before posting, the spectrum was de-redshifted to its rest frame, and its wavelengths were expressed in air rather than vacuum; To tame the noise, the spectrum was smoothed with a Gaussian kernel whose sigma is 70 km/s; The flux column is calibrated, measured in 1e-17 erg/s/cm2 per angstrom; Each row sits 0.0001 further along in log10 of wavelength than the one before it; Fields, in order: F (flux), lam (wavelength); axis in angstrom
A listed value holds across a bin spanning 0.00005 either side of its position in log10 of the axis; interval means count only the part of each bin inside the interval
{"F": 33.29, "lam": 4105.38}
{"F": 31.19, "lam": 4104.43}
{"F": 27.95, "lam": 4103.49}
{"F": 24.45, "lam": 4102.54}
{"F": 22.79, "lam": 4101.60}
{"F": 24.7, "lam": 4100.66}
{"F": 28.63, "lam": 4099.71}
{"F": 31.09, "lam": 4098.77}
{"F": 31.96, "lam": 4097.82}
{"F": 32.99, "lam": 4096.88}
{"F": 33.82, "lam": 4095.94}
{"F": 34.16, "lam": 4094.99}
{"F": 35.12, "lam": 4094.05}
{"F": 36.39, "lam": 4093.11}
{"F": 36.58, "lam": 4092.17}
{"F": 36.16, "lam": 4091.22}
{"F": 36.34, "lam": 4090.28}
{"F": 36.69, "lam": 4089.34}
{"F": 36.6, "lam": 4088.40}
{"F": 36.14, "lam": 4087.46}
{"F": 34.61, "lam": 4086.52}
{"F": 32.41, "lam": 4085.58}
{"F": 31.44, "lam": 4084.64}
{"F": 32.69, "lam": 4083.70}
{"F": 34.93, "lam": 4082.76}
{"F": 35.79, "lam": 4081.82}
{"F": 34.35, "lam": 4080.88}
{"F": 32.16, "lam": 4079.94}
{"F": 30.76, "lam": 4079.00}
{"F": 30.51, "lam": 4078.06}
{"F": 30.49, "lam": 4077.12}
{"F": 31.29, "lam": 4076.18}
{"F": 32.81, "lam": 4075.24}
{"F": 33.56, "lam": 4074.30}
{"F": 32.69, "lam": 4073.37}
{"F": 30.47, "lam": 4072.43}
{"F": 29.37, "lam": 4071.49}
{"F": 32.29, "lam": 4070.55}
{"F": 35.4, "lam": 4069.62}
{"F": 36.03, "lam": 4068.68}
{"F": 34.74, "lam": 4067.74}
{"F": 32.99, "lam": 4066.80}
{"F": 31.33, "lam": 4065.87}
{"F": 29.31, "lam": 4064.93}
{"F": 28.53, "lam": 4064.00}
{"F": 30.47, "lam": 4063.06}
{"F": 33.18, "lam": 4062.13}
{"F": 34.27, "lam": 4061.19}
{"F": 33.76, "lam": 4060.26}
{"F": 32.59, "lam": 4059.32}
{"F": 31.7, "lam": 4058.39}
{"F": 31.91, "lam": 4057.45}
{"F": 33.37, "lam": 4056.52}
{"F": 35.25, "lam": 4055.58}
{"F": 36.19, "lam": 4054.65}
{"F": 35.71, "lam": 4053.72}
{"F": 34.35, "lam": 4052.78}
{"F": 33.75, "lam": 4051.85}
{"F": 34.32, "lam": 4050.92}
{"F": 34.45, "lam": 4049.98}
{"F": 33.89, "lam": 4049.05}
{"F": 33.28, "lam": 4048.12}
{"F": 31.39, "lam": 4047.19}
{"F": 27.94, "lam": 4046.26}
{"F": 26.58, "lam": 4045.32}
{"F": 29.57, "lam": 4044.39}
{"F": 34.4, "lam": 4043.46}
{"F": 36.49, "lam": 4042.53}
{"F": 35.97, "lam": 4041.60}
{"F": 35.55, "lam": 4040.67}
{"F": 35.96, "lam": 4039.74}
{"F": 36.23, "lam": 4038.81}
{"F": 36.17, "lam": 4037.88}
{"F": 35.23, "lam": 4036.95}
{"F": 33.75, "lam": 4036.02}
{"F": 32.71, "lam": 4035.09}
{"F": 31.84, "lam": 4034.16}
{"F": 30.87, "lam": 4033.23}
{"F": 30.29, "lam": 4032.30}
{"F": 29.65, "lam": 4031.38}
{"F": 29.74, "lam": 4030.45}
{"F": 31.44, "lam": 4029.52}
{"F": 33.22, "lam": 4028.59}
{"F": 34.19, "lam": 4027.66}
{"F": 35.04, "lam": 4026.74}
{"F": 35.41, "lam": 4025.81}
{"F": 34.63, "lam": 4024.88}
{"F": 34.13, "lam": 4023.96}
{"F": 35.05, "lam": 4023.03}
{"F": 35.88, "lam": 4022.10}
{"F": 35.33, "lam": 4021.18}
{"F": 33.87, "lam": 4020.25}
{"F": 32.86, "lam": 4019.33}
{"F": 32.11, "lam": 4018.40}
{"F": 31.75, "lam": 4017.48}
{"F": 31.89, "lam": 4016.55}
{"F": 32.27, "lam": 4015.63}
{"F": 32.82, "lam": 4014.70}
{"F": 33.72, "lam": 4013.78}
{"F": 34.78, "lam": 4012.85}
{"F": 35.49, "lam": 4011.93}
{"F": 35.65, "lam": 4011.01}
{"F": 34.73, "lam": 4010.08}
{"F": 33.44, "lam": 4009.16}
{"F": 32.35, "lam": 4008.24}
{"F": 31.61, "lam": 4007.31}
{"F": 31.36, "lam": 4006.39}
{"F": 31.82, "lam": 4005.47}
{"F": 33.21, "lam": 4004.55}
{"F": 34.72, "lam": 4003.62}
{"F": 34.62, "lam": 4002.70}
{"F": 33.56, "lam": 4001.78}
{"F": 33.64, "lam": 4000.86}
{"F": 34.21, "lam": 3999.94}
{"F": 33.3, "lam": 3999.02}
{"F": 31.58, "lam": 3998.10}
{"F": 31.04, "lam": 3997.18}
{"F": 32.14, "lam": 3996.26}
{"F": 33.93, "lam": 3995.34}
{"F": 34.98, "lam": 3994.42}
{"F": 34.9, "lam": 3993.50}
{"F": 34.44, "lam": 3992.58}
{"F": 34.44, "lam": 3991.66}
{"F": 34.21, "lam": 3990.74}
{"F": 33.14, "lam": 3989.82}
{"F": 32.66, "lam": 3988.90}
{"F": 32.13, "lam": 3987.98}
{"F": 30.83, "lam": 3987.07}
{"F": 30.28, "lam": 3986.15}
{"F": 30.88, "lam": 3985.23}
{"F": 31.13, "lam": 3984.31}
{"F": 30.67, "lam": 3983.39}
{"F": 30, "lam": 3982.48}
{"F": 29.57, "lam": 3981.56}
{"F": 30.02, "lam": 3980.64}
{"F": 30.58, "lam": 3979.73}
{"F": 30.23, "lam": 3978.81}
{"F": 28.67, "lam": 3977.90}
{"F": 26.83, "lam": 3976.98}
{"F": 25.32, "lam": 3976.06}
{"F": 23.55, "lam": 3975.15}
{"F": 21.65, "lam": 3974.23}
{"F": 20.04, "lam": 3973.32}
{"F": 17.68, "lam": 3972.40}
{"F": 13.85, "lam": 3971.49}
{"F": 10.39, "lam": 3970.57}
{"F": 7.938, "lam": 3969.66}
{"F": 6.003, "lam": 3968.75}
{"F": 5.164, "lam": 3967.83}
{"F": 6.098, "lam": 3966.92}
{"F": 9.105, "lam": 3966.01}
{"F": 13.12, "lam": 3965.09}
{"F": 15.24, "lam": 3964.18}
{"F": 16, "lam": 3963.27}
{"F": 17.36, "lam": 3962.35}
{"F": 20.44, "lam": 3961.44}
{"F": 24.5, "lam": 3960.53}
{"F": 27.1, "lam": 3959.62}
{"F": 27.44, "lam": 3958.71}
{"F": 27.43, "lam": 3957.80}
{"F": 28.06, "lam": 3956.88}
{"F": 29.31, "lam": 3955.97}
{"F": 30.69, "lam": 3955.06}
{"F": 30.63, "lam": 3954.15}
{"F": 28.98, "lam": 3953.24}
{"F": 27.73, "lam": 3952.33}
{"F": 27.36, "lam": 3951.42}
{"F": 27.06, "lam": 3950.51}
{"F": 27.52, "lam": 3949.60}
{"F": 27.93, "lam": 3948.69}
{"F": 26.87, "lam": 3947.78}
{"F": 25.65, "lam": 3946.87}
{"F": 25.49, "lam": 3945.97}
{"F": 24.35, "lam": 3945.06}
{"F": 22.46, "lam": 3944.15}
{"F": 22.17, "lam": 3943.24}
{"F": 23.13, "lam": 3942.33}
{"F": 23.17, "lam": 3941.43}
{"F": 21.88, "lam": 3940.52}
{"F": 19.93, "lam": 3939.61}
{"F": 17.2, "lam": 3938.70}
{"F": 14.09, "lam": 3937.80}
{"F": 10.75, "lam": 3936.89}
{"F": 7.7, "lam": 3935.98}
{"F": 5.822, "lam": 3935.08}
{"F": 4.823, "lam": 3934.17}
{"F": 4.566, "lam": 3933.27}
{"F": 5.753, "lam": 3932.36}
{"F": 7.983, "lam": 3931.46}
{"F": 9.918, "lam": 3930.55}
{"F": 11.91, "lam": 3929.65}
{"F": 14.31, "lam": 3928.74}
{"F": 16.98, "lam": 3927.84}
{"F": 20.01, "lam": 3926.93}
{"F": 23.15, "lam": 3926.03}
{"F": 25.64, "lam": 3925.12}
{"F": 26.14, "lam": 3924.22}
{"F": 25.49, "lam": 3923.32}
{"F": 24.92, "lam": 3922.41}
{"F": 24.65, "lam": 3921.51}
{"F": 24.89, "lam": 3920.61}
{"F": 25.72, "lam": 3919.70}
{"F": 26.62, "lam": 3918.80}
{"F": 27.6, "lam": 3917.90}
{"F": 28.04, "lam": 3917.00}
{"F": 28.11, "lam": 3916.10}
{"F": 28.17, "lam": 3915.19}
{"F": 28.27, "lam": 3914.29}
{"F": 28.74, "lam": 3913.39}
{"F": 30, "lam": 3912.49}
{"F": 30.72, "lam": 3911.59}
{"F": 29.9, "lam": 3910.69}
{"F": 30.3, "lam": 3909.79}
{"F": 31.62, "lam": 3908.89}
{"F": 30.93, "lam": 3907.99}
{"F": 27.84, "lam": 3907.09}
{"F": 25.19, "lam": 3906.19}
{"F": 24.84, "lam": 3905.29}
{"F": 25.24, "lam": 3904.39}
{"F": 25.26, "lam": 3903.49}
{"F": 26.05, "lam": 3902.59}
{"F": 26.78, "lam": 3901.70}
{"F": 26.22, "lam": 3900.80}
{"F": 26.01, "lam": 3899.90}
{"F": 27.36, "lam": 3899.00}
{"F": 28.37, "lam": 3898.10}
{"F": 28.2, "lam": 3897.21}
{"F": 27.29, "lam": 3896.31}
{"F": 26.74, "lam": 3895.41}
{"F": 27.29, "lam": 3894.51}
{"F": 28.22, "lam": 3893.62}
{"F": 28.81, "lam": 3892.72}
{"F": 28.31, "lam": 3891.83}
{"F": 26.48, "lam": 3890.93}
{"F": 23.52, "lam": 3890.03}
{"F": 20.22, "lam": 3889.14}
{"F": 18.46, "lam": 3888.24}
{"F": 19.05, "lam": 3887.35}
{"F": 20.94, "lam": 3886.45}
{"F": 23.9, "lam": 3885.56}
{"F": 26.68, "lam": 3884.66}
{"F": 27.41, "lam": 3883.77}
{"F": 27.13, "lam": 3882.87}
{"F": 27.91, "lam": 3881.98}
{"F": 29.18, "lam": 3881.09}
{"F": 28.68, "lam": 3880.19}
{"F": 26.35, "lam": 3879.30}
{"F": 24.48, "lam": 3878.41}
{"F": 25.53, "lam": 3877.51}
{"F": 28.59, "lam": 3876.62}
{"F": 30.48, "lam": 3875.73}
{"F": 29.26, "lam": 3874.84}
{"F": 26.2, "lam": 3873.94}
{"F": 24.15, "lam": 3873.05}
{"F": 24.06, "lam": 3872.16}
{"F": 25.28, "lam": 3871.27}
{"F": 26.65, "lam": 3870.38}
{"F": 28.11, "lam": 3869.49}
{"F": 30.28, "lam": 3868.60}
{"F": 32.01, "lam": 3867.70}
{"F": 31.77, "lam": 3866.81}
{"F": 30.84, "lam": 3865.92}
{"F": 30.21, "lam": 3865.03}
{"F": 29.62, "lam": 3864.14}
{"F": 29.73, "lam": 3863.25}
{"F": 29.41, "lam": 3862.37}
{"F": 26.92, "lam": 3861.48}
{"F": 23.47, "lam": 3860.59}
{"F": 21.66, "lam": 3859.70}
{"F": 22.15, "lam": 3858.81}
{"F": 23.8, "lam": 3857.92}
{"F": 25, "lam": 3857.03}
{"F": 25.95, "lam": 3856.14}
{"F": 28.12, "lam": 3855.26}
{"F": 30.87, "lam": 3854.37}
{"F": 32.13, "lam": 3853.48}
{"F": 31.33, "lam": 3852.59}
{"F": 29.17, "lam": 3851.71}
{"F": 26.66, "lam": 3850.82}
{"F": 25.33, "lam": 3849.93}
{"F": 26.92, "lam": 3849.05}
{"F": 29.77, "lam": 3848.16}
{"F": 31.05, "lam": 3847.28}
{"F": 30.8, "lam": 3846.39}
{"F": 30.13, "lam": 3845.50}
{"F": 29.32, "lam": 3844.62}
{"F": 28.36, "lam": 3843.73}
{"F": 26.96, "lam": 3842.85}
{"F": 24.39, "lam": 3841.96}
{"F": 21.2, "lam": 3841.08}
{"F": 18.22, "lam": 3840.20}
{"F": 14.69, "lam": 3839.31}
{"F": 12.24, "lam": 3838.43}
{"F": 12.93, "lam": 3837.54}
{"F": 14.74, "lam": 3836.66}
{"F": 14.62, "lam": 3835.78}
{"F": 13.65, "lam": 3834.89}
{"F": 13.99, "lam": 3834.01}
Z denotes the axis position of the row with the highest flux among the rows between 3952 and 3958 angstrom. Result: 3955.06 angstrom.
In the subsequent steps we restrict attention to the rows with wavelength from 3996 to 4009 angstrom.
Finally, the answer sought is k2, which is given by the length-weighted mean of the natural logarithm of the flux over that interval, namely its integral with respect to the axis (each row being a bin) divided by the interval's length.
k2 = 3.49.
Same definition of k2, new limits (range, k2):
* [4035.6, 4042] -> 3.57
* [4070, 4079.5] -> 3.45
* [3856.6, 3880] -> 3.30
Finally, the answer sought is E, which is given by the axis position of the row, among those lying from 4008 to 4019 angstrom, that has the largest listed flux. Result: 4011.01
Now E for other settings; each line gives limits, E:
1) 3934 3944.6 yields 3941.43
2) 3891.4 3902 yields 3892.72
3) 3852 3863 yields 3853.48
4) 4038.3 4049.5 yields 4042.53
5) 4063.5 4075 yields 4068.68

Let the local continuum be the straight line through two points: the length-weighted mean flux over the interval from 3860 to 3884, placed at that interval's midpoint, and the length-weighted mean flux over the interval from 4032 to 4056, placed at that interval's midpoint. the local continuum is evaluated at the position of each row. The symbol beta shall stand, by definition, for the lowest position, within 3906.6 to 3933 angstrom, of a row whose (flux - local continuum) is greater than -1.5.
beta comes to 3907.09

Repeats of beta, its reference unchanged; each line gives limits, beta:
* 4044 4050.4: 4048.12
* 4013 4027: 4013.78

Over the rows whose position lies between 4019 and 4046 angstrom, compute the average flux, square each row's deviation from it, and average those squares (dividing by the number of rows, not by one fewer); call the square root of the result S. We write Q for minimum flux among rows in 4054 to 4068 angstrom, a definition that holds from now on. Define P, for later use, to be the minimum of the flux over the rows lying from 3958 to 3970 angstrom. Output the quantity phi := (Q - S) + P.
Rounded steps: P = 5.164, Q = 28.53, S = 2.5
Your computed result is 31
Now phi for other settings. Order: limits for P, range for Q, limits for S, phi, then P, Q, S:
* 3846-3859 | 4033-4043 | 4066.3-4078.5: 51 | 22.15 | 30.87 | 2.0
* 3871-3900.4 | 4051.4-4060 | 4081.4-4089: 48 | 18.46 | 31.7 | 1.8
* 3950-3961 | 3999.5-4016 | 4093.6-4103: 52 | 24.5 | 31.36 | 4.3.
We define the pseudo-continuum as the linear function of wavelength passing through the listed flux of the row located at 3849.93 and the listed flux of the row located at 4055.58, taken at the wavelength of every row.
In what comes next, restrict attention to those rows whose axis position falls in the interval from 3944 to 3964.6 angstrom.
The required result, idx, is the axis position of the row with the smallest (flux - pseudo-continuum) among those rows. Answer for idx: 3964.18 angstrom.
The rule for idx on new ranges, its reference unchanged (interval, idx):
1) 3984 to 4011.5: 3986.15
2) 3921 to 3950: 3933.27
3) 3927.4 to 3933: 3932.36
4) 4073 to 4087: 4078.06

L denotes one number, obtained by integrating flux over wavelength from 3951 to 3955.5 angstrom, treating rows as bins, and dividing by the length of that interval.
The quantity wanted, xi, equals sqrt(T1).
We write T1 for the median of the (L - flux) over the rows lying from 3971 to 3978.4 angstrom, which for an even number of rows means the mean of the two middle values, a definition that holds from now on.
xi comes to 2.5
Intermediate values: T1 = 6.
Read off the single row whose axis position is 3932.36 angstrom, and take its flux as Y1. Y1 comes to 5.753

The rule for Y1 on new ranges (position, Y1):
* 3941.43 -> 23.17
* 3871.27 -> 25.28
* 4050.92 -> 34.32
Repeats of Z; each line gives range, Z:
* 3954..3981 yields 3955.06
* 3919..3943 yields 3924.22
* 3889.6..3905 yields 3892.72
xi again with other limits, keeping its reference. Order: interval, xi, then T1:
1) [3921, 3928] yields 2.1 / 4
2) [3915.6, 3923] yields 1.7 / 3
